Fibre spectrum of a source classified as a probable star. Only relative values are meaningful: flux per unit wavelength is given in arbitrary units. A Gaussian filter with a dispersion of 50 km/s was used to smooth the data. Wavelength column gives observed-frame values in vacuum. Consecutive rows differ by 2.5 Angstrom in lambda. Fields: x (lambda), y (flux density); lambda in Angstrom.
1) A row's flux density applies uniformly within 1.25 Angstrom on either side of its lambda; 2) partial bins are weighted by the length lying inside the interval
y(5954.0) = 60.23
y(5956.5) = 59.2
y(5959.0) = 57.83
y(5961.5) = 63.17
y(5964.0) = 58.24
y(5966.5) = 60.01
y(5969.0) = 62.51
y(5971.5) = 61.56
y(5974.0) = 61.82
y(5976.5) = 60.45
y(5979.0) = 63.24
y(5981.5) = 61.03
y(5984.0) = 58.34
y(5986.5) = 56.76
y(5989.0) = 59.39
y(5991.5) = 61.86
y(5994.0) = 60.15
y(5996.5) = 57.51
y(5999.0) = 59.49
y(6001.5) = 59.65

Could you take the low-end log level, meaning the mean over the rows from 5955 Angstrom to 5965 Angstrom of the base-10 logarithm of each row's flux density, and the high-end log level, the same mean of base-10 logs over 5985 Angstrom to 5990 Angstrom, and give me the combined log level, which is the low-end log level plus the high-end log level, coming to 3.54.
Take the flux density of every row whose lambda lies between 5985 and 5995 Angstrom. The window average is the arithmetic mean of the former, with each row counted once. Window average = 59.5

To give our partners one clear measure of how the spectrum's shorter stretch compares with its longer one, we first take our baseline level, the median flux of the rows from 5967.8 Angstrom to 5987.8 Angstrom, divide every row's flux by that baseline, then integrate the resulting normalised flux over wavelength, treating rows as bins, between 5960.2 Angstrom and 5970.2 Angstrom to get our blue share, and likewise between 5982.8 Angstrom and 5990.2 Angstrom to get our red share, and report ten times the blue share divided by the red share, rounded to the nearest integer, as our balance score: 14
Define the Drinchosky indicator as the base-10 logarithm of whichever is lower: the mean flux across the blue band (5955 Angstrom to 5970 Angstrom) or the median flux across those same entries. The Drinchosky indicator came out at 1.775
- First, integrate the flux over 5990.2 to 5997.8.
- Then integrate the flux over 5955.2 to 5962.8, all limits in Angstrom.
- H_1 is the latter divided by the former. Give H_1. 1.0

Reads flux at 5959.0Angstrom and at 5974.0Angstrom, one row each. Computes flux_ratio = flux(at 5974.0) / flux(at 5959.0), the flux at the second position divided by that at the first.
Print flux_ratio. 1.069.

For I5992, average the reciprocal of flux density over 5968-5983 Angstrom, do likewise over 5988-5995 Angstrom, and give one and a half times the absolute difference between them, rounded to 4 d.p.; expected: 0.0005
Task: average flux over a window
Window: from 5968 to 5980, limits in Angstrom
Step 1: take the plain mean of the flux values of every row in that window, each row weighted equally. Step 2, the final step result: 61.9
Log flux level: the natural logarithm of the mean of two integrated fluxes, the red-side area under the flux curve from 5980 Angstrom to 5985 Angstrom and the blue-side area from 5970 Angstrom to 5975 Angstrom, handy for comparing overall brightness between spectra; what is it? 5.72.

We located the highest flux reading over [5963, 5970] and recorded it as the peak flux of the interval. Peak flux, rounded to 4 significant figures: 62.51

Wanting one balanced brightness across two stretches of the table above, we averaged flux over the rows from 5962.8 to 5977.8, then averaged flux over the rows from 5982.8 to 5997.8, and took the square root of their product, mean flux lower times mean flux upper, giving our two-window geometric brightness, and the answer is 59.9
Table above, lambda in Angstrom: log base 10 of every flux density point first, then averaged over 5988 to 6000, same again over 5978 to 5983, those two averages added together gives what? 3.57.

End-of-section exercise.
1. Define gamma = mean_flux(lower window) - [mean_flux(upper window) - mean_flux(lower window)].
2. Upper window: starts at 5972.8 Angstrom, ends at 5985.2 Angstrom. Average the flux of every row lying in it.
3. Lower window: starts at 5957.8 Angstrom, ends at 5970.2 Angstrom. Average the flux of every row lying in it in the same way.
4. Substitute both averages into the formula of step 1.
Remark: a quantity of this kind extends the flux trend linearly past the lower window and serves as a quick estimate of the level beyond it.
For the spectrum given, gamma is 59.7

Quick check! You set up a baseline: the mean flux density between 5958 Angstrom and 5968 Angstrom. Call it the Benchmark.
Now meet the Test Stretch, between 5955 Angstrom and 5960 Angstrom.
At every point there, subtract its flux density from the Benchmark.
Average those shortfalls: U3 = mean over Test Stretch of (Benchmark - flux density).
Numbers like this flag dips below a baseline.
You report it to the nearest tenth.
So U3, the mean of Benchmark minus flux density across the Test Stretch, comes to 1.3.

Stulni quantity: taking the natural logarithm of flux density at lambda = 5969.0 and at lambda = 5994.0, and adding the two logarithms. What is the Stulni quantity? 8.23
